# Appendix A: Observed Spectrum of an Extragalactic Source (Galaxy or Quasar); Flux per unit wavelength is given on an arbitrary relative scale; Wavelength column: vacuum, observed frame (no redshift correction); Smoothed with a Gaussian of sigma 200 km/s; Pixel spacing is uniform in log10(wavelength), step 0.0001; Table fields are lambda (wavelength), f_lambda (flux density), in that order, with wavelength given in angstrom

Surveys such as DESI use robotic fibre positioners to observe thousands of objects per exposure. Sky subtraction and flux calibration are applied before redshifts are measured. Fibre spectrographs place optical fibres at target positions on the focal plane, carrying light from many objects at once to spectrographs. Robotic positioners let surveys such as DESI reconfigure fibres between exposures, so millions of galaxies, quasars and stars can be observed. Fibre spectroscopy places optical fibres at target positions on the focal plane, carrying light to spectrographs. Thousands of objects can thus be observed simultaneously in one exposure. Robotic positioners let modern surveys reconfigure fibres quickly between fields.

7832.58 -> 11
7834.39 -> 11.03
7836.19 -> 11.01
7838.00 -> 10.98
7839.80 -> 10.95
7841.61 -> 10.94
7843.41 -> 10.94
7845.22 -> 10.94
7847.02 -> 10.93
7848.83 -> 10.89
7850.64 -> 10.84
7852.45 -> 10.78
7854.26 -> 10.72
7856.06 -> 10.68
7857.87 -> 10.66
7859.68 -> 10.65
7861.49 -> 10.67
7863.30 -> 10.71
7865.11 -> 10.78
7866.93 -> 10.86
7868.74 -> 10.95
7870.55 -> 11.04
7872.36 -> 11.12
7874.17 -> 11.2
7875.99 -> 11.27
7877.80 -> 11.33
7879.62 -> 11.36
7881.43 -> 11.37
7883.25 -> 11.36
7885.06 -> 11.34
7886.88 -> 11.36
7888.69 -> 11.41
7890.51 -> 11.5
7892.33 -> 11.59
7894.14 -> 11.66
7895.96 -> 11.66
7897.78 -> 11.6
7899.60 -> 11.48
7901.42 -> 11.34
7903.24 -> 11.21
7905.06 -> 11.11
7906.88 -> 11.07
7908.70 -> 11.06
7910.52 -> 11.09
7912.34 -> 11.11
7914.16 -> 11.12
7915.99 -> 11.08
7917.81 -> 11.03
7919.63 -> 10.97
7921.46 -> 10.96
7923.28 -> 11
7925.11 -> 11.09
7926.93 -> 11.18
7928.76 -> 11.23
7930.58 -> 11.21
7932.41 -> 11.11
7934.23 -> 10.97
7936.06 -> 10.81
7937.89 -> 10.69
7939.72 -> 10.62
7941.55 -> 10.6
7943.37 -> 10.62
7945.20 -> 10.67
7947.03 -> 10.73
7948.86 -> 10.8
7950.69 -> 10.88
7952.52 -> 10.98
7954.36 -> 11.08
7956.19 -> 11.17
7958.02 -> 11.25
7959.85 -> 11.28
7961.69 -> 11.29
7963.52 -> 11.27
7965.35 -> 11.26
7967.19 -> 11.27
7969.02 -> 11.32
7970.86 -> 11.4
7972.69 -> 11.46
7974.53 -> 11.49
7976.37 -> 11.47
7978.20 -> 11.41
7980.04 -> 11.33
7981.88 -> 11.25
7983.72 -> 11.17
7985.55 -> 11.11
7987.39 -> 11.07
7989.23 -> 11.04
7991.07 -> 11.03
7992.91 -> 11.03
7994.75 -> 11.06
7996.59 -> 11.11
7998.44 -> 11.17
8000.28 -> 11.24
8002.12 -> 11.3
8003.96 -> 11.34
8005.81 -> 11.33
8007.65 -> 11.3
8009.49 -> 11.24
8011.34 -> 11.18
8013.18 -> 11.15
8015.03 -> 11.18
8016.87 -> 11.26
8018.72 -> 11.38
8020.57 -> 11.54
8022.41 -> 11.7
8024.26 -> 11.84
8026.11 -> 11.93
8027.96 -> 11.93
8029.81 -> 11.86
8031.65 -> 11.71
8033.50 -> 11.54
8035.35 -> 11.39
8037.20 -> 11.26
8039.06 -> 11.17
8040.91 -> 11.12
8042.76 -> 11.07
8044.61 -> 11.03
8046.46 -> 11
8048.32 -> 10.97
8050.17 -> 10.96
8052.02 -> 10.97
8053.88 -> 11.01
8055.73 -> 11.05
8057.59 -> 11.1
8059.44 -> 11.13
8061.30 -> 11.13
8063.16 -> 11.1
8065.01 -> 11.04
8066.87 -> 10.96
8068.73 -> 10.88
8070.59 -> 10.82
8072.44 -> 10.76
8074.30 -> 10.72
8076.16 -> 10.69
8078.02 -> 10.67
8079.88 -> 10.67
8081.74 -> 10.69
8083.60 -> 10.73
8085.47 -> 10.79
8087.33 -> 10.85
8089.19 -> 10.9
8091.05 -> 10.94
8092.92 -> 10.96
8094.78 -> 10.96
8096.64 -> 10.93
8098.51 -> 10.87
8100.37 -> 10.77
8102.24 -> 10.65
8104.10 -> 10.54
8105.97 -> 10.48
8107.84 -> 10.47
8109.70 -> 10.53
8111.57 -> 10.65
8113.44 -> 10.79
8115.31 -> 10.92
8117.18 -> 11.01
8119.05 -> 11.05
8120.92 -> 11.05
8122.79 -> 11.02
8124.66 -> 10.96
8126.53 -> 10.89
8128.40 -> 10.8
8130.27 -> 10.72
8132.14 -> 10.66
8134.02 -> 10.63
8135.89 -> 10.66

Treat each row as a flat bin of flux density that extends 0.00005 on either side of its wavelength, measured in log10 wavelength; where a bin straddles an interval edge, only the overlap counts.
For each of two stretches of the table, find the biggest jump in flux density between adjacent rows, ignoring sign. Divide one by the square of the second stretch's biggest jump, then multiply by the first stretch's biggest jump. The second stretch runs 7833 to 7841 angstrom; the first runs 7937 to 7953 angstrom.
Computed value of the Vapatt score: 111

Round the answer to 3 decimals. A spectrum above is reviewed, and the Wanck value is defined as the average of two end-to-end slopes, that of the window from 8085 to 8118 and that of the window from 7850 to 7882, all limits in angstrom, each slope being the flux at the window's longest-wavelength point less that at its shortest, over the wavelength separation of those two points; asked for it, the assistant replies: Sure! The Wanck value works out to 0.012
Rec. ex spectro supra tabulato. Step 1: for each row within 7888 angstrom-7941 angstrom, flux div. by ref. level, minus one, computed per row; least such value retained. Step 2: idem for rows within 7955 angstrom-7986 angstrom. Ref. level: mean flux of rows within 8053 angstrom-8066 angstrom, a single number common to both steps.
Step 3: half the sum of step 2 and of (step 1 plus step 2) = -0.02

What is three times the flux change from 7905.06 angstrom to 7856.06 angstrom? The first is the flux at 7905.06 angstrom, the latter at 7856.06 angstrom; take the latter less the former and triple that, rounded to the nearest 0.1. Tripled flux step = -1.3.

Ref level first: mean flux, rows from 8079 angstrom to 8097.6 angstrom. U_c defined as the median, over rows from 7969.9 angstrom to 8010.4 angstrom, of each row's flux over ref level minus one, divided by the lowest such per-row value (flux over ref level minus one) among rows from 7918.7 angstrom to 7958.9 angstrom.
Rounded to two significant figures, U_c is -1.7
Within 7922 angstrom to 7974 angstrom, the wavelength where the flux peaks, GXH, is 7972.69 angstrom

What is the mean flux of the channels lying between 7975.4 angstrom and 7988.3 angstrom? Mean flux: 11.3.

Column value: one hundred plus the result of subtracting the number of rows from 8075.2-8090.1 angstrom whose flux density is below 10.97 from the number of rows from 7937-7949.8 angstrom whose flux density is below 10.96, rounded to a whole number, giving 99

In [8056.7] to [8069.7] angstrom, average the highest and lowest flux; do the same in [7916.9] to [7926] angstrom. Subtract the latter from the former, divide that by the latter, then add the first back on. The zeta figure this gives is 11.00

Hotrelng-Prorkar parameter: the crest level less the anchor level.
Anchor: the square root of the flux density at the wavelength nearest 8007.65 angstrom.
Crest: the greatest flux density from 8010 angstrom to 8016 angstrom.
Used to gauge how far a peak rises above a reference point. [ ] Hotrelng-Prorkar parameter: 7.82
